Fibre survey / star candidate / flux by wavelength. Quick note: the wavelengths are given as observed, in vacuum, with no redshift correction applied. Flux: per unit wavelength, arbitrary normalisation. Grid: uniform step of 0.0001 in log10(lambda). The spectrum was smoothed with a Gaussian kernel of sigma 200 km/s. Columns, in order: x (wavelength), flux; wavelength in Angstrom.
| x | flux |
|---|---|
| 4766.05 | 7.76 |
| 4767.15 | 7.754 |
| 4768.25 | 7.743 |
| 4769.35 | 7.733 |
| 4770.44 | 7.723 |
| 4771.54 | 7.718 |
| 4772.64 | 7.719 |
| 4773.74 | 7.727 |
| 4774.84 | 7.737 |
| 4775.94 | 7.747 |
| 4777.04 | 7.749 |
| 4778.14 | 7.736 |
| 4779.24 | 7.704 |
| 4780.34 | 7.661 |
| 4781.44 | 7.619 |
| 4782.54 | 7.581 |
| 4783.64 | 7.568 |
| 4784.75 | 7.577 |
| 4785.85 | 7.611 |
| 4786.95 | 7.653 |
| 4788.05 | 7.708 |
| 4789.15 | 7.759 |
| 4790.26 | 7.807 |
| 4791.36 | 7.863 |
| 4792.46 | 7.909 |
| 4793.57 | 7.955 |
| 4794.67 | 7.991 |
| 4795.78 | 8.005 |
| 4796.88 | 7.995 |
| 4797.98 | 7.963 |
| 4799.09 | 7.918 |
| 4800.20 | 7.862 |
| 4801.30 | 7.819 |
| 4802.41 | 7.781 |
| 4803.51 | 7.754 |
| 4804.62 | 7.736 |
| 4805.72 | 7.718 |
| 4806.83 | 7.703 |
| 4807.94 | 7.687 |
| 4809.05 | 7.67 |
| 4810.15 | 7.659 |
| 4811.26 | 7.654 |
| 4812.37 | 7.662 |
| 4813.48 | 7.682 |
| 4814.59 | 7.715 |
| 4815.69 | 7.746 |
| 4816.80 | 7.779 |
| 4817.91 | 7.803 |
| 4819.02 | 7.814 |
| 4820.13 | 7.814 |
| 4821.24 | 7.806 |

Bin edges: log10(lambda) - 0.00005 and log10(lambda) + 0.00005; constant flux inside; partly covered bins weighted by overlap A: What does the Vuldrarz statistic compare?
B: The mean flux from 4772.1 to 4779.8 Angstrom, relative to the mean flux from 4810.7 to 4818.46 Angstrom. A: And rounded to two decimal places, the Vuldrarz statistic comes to 1.00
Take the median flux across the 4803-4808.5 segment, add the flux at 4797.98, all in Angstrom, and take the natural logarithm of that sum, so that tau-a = 2.752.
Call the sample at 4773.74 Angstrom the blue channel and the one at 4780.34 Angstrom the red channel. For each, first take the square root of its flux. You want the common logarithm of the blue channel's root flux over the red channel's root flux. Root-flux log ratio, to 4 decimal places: 0.0019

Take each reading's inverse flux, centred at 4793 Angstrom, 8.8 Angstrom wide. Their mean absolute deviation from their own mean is 0.0012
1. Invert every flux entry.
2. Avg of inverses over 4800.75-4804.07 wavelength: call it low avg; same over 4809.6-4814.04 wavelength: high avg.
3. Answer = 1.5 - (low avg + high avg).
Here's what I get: 1.241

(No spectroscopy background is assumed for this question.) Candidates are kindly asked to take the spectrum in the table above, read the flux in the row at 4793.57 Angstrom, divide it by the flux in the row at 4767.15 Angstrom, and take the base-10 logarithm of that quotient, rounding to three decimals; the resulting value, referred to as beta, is 0.011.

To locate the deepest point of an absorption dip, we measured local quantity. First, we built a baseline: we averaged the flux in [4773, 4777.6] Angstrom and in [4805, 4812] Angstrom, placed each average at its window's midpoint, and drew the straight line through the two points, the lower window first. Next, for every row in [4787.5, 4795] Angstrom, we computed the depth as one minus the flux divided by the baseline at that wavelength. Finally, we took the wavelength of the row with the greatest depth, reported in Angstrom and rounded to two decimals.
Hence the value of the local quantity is 4788.05 Angstrom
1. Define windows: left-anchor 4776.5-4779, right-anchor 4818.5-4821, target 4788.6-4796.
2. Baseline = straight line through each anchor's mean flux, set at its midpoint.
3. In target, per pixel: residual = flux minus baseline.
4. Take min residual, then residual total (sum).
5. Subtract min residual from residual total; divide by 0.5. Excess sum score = 2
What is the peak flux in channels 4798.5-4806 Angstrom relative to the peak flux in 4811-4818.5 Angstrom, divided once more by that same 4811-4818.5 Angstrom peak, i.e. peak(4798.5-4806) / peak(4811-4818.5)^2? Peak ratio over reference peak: 0.130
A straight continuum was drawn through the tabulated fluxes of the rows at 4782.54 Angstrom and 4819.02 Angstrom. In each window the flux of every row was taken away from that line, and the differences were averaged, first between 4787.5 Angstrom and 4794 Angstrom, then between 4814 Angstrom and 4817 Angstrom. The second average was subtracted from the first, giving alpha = -0.25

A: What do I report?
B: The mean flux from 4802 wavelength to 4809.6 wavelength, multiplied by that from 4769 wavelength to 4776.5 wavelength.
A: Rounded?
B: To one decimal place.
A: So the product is 59.7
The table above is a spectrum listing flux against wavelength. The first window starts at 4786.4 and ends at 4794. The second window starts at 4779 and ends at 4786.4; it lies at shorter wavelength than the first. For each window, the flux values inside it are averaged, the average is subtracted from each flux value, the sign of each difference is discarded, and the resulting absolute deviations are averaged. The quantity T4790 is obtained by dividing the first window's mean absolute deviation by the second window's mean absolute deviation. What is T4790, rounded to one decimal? 2.3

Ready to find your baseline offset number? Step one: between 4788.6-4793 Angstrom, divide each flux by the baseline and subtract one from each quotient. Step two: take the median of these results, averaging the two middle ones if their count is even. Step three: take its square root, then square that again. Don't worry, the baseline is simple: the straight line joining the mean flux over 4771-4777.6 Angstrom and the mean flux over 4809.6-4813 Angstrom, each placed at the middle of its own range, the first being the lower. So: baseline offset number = 0.018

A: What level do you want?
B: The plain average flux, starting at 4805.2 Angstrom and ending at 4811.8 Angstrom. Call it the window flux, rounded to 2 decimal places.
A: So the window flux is 7.68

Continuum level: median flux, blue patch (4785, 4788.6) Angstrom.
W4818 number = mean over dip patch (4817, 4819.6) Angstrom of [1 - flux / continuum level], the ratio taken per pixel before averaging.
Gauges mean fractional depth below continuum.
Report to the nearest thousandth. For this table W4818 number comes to -0.020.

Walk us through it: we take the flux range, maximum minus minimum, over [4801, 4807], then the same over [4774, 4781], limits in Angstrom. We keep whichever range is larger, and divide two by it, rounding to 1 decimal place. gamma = 17.2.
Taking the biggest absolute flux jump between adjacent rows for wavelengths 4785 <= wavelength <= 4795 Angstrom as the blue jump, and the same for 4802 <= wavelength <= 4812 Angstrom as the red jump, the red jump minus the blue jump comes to -0.029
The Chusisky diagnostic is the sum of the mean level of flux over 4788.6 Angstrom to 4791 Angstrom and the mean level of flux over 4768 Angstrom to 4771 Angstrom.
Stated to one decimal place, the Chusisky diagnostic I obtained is 15.5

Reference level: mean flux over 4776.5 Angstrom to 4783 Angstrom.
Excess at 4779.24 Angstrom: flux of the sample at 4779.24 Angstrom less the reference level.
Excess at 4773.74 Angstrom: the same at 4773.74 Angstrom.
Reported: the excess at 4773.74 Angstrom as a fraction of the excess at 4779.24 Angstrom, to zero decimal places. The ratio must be 2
